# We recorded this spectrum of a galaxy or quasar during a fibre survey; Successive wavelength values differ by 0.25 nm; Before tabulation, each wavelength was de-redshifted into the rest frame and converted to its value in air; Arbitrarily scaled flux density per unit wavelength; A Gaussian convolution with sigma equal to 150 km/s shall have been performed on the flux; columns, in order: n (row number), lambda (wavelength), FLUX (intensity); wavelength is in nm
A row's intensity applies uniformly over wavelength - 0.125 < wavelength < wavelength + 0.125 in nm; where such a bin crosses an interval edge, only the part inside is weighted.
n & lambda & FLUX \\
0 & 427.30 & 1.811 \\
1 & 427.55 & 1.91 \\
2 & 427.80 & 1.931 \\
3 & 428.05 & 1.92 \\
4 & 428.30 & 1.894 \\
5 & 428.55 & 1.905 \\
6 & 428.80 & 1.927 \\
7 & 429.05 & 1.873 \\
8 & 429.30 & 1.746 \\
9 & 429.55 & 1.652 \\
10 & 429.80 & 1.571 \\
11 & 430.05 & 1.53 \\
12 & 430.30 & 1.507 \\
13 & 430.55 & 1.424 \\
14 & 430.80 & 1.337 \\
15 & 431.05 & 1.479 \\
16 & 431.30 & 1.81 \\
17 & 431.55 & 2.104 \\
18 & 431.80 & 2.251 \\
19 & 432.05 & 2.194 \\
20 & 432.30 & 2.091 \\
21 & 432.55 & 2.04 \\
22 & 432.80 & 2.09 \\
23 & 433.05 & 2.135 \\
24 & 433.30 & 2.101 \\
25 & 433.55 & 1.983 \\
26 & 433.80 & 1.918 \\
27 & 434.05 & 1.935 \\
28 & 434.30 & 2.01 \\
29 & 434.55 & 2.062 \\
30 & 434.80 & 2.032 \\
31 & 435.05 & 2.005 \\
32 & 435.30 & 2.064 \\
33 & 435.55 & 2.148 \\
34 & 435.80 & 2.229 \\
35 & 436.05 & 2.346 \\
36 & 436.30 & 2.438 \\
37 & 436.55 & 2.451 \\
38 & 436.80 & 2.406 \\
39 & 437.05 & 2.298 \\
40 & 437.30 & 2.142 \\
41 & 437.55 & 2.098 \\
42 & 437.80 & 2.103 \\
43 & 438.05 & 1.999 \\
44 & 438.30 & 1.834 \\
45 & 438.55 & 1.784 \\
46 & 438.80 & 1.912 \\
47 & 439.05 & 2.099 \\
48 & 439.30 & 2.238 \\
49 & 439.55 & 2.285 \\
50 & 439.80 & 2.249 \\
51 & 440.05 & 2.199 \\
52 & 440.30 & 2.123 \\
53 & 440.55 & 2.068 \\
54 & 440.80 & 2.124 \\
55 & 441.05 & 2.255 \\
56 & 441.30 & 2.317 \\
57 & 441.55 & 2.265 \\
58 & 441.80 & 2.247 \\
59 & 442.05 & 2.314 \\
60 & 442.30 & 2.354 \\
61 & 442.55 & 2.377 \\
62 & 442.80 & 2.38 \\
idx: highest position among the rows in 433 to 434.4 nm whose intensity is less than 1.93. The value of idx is 433.80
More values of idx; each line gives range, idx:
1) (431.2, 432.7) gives 431.30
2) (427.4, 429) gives 428.80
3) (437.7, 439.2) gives 438.80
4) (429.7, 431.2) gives 431.05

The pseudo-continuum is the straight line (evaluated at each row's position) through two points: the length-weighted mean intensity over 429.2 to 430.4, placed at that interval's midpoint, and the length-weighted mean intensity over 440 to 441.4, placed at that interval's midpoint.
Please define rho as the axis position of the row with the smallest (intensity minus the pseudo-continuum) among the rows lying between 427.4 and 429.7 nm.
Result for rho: 429.55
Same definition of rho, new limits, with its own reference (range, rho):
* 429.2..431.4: 430.80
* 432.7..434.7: 433.80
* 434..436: 434.05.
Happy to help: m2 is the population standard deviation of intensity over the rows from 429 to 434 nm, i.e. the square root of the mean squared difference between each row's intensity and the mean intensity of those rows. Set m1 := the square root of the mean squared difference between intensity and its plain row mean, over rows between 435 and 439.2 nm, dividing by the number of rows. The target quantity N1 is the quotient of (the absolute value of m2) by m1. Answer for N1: 1.4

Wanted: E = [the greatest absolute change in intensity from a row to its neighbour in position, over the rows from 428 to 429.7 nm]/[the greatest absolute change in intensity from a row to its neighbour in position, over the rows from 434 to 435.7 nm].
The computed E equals 1.51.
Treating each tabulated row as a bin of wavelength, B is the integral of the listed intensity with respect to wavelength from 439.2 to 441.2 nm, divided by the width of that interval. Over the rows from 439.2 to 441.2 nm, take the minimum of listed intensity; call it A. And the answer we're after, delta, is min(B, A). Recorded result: 2.1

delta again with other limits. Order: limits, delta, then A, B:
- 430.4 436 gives 1.3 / 1.337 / 1.98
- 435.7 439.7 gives 1.8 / 1.784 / 2.17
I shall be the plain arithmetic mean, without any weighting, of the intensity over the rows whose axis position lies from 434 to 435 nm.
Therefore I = 2.01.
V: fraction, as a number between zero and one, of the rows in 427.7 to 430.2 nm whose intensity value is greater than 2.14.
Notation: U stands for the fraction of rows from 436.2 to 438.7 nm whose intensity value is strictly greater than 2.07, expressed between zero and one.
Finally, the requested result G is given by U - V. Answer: 0.7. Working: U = 0.70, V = 0.00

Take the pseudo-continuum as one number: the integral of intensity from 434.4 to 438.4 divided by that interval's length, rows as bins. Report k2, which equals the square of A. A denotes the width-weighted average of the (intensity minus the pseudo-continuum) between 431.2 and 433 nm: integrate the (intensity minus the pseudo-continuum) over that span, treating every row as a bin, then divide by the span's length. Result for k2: 0.01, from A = -0.08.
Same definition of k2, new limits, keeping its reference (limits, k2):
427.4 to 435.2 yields 0.08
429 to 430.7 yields 0.32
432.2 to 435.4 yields 0.02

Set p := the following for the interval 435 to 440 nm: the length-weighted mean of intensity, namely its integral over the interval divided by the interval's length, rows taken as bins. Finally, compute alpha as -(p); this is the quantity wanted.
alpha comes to -2.16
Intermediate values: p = 2.16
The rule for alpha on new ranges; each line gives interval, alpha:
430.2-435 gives -1.92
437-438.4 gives -2.07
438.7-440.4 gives -2.16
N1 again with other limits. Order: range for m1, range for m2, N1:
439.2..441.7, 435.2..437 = 1.8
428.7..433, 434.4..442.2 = 0.6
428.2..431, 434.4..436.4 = 0.7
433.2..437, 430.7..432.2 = 2.0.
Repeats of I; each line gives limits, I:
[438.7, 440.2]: 2.16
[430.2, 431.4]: 1.51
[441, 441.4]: 2.29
